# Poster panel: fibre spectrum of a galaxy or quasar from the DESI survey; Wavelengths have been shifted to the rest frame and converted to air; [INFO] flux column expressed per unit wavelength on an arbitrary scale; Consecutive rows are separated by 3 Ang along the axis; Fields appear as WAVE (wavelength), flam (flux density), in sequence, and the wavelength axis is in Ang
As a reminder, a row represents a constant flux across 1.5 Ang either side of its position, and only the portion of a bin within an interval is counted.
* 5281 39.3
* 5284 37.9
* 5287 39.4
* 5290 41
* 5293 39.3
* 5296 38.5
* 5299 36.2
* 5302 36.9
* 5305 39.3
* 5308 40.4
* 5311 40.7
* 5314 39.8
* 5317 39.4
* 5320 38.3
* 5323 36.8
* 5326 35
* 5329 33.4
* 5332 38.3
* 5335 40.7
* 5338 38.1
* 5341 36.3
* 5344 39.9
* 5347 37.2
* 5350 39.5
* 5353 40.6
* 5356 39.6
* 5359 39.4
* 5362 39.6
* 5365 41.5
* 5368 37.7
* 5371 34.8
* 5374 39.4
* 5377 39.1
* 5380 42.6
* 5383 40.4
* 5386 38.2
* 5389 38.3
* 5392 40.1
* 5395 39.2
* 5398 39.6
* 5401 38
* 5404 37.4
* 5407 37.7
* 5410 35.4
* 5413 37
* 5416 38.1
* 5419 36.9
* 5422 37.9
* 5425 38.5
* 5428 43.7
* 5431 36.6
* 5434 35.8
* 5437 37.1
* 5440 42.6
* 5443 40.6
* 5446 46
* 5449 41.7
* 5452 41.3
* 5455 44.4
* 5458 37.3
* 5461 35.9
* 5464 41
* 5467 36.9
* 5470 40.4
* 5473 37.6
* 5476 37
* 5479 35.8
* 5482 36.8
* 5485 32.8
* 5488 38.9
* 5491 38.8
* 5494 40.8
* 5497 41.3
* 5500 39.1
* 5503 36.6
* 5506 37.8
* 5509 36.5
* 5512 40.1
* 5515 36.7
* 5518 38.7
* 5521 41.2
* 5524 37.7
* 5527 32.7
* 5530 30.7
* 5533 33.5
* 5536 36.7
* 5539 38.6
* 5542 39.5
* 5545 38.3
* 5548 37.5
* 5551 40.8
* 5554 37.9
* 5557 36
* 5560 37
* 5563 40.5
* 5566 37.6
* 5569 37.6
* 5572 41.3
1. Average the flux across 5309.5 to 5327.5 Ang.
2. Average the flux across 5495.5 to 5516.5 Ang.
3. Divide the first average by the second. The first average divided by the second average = 1.00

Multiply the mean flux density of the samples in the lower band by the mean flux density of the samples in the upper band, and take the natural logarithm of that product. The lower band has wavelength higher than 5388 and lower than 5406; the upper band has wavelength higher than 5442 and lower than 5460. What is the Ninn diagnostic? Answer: 7.39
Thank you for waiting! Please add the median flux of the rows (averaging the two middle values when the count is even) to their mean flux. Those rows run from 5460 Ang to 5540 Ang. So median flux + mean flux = 75.0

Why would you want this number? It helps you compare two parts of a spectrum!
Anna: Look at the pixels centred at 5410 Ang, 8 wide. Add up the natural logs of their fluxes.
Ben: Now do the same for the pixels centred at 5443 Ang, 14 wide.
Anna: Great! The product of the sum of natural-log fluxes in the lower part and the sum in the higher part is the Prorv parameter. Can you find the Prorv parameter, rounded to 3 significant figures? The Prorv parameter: 201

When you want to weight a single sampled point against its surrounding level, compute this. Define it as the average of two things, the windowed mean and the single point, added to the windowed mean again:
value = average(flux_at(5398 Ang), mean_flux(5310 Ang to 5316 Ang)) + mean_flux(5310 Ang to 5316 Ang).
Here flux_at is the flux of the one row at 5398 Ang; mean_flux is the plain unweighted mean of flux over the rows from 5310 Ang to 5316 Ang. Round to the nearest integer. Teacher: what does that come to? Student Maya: 80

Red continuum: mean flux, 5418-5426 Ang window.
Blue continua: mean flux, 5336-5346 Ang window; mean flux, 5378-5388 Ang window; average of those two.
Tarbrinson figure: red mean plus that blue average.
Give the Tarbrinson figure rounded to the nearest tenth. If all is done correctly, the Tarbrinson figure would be 77.0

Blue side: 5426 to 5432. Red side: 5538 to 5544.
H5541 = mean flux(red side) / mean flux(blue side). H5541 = 0.97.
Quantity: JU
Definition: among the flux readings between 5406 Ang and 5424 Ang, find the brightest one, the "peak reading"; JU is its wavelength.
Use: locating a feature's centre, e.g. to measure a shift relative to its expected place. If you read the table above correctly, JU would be 5416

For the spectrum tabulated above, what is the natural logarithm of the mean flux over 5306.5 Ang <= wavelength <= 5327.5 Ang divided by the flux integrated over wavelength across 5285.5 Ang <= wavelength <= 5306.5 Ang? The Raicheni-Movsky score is -3.05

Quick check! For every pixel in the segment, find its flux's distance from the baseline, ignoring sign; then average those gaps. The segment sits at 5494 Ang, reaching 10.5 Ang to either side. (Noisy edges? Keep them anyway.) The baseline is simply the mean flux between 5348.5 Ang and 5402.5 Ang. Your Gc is 2.0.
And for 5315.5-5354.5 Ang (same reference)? 1.9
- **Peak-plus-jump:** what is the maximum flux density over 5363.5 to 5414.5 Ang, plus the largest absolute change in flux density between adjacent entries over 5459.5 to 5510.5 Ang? 48.7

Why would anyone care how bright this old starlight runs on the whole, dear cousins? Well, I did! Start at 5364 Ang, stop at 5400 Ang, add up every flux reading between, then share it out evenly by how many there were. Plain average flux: 39.2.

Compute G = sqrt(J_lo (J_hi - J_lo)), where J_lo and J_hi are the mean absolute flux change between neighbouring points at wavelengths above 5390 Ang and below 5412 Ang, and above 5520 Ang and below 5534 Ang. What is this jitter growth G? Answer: 1.53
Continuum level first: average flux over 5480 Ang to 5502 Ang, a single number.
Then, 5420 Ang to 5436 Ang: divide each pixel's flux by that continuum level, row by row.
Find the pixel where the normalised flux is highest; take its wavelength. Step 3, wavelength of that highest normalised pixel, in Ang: 5428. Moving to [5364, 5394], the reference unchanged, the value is 5380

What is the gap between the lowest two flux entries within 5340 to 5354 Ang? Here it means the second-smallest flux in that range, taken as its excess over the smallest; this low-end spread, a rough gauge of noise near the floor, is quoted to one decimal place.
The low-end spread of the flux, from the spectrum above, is 0.9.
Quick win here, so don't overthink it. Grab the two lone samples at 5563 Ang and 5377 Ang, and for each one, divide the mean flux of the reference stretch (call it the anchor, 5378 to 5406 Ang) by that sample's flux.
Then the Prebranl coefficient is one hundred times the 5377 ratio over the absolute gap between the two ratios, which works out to 2893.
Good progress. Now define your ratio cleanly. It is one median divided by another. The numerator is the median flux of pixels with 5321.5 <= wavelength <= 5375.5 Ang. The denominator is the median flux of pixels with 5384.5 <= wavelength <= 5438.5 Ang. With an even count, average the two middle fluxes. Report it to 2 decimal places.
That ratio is 1.02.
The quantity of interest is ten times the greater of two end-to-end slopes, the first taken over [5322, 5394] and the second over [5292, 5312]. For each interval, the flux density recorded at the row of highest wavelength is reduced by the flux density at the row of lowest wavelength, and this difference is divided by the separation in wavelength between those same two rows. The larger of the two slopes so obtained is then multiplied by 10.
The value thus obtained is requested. 0.78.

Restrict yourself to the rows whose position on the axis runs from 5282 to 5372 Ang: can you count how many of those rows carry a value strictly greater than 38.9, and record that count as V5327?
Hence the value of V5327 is 16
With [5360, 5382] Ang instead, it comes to 5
